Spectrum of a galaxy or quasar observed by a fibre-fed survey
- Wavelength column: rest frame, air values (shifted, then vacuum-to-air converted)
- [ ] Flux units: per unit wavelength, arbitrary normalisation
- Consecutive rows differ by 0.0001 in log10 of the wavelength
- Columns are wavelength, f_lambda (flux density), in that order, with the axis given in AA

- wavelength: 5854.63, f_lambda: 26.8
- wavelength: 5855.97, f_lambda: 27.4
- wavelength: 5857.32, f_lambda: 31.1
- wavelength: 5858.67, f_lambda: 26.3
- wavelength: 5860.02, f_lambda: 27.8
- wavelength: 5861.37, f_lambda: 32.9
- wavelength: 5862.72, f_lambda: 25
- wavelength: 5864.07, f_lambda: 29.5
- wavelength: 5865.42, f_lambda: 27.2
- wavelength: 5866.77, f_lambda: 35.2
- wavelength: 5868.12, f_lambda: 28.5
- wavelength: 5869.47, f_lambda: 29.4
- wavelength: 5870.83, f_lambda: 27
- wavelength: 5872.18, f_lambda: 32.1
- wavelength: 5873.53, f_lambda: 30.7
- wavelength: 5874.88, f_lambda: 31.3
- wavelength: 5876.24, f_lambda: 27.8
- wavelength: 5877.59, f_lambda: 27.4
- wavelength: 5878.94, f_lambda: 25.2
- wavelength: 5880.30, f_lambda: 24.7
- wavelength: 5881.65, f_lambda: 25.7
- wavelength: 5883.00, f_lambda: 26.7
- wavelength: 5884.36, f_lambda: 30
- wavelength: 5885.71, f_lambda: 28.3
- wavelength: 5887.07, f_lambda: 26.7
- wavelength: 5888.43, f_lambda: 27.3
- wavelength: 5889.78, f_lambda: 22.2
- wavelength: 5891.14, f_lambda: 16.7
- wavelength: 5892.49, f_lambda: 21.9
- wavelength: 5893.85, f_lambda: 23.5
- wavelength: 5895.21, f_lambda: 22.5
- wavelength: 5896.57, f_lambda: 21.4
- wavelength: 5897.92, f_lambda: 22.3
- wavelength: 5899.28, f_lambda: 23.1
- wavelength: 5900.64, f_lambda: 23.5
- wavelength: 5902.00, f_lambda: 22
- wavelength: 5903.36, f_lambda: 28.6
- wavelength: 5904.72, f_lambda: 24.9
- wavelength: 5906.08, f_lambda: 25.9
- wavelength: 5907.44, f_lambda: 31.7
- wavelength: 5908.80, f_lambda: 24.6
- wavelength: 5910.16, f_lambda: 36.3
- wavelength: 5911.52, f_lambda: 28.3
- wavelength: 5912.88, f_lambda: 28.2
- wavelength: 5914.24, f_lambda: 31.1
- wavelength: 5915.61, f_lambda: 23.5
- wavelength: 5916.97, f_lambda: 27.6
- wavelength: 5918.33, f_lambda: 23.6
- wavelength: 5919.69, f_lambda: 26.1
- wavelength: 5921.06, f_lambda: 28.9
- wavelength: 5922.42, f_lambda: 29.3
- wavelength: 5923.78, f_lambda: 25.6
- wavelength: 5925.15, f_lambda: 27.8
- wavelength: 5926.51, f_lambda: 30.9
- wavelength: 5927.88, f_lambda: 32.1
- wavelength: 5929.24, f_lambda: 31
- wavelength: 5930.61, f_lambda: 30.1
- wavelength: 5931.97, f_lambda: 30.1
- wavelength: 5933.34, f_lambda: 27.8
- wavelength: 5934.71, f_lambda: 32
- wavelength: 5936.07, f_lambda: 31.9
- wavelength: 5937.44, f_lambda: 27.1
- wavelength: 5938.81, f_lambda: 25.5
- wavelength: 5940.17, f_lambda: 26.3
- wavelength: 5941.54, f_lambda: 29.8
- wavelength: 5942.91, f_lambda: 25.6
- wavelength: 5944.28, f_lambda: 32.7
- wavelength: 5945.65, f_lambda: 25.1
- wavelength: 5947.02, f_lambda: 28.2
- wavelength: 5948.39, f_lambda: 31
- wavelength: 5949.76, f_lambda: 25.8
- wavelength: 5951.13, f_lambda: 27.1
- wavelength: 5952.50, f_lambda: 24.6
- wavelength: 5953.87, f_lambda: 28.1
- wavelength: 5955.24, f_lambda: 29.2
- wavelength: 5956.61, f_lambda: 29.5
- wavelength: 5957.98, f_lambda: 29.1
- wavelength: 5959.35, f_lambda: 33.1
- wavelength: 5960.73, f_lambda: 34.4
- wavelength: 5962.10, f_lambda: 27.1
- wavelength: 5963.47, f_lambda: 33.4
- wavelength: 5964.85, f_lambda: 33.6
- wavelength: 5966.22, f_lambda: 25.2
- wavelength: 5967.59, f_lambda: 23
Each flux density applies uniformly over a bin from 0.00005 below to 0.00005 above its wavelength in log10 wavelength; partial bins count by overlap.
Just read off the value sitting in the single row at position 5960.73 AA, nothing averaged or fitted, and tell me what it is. 34.4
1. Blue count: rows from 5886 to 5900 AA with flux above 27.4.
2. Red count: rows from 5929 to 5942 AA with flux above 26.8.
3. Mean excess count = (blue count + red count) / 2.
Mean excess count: 4.0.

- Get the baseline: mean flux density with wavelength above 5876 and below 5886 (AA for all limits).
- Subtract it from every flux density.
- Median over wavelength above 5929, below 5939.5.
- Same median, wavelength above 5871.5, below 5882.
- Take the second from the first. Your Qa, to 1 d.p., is 2.5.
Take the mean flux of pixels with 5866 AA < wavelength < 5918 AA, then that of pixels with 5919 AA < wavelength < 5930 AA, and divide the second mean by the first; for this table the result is 1.09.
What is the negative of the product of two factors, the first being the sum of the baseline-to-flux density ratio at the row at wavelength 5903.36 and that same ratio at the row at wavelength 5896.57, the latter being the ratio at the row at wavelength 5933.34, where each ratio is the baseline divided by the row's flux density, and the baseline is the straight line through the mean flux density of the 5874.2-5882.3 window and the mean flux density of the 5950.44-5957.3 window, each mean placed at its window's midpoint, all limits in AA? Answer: -2.20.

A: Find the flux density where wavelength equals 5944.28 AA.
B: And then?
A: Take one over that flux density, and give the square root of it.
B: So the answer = 0.175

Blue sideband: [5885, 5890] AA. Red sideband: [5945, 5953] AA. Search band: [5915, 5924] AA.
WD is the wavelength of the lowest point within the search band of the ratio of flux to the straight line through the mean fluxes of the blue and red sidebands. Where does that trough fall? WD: 5915.61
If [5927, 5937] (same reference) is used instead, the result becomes 5933.34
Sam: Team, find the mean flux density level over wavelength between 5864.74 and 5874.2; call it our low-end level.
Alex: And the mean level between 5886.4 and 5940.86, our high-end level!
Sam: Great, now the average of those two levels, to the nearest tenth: 28.4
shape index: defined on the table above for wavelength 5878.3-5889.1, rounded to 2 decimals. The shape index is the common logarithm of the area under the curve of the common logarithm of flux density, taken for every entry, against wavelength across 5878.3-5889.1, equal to 1.19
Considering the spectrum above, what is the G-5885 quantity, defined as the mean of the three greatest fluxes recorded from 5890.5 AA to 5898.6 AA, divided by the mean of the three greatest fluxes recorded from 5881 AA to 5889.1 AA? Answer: 0.80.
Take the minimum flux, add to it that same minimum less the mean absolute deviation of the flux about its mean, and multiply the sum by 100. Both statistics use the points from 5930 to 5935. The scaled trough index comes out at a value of 5450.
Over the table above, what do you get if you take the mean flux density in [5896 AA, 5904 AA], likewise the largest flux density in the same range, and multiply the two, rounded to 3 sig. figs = 672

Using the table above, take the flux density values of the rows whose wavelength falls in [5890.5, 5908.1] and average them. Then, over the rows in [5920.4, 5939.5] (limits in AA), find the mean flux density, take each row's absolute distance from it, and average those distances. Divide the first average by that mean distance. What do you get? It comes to 12.7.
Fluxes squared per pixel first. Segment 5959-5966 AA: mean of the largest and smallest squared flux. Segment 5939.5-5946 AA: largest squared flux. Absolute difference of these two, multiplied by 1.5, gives 166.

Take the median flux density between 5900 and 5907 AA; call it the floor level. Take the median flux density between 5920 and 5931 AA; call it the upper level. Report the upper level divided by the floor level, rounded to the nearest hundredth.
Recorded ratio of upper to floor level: 1.19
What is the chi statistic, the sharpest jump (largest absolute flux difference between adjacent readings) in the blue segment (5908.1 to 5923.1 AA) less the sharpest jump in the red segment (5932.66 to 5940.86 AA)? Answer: 6.9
